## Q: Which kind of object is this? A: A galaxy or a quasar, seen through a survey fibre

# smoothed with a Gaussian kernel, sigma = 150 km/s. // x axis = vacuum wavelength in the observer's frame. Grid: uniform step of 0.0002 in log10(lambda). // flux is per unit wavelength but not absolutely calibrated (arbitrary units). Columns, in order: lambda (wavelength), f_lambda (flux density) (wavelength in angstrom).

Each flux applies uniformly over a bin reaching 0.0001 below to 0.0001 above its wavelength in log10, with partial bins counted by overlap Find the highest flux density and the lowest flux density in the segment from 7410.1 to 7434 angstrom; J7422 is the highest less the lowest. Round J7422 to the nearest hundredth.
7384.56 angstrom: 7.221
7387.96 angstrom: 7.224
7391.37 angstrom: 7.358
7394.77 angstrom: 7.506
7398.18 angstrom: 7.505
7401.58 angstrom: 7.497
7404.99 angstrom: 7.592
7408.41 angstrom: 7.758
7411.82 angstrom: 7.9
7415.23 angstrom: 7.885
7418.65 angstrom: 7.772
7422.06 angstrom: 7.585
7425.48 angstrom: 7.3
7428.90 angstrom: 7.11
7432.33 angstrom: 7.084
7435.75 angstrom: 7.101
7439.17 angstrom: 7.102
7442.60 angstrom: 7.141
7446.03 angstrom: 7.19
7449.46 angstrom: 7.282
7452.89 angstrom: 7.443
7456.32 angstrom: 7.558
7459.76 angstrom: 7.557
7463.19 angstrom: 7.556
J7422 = 0.82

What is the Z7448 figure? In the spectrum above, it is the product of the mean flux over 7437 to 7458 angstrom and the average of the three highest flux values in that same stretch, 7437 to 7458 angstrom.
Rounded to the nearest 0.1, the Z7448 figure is 54.1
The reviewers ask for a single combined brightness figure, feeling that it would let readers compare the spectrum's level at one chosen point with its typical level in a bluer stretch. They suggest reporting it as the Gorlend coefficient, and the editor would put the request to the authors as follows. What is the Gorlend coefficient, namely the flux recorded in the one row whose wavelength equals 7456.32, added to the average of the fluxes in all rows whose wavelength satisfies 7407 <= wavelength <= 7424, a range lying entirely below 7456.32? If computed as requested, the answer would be 15.3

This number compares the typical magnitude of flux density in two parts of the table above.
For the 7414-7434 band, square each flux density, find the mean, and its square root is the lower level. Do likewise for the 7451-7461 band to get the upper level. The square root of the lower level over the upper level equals 0.996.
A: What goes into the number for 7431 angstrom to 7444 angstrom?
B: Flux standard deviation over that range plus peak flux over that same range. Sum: 7.2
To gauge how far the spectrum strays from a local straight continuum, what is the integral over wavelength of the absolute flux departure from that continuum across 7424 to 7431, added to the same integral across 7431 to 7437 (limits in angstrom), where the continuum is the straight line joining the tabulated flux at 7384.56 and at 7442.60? 1.0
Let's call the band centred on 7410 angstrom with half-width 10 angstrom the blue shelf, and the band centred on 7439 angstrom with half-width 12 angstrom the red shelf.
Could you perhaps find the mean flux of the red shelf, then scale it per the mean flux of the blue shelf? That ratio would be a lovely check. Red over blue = 0.924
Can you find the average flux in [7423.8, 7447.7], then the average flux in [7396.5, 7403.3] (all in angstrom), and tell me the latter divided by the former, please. 1.05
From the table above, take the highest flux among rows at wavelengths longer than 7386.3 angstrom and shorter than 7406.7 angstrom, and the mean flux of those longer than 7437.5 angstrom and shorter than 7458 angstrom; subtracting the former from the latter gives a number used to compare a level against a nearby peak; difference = -0.3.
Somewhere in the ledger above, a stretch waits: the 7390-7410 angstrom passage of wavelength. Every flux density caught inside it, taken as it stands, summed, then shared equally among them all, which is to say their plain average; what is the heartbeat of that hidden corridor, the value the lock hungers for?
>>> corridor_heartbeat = 7.54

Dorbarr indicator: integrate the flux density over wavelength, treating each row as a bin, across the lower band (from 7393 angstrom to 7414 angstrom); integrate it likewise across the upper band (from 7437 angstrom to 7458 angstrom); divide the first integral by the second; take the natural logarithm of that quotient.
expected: 0.0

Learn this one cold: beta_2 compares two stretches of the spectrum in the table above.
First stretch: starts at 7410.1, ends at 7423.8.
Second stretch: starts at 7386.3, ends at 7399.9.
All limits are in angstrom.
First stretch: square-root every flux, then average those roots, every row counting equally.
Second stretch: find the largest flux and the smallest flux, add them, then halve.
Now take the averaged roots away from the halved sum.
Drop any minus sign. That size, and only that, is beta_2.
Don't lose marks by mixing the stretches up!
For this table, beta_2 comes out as 4.6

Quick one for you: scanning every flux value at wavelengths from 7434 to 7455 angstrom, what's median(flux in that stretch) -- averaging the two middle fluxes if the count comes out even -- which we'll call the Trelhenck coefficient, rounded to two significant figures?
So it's 7.2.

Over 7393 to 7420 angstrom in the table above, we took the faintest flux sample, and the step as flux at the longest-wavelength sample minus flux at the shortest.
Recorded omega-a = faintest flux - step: 7.2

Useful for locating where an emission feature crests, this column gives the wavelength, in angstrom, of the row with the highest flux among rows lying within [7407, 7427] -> 7411.82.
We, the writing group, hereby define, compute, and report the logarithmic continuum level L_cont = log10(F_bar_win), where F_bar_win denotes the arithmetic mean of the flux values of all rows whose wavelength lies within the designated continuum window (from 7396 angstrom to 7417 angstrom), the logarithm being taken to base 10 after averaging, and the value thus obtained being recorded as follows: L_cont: 0.886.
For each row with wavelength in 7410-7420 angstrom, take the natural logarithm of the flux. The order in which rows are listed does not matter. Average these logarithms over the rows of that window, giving 2.06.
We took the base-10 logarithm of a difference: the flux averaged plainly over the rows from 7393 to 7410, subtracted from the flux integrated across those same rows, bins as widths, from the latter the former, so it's 2.08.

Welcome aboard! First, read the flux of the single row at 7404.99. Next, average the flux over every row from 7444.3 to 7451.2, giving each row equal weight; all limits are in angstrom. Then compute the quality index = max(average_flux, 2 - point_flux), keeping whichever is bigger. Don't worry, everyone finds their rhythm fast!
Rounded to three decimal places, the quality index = 7.236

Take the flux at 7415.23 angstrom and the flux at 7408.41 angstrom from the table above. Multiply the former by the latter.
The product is 61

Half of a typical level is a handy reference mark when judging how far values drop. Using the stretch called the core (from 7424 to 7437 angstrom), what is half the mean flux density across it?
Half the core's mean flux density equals 3.57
